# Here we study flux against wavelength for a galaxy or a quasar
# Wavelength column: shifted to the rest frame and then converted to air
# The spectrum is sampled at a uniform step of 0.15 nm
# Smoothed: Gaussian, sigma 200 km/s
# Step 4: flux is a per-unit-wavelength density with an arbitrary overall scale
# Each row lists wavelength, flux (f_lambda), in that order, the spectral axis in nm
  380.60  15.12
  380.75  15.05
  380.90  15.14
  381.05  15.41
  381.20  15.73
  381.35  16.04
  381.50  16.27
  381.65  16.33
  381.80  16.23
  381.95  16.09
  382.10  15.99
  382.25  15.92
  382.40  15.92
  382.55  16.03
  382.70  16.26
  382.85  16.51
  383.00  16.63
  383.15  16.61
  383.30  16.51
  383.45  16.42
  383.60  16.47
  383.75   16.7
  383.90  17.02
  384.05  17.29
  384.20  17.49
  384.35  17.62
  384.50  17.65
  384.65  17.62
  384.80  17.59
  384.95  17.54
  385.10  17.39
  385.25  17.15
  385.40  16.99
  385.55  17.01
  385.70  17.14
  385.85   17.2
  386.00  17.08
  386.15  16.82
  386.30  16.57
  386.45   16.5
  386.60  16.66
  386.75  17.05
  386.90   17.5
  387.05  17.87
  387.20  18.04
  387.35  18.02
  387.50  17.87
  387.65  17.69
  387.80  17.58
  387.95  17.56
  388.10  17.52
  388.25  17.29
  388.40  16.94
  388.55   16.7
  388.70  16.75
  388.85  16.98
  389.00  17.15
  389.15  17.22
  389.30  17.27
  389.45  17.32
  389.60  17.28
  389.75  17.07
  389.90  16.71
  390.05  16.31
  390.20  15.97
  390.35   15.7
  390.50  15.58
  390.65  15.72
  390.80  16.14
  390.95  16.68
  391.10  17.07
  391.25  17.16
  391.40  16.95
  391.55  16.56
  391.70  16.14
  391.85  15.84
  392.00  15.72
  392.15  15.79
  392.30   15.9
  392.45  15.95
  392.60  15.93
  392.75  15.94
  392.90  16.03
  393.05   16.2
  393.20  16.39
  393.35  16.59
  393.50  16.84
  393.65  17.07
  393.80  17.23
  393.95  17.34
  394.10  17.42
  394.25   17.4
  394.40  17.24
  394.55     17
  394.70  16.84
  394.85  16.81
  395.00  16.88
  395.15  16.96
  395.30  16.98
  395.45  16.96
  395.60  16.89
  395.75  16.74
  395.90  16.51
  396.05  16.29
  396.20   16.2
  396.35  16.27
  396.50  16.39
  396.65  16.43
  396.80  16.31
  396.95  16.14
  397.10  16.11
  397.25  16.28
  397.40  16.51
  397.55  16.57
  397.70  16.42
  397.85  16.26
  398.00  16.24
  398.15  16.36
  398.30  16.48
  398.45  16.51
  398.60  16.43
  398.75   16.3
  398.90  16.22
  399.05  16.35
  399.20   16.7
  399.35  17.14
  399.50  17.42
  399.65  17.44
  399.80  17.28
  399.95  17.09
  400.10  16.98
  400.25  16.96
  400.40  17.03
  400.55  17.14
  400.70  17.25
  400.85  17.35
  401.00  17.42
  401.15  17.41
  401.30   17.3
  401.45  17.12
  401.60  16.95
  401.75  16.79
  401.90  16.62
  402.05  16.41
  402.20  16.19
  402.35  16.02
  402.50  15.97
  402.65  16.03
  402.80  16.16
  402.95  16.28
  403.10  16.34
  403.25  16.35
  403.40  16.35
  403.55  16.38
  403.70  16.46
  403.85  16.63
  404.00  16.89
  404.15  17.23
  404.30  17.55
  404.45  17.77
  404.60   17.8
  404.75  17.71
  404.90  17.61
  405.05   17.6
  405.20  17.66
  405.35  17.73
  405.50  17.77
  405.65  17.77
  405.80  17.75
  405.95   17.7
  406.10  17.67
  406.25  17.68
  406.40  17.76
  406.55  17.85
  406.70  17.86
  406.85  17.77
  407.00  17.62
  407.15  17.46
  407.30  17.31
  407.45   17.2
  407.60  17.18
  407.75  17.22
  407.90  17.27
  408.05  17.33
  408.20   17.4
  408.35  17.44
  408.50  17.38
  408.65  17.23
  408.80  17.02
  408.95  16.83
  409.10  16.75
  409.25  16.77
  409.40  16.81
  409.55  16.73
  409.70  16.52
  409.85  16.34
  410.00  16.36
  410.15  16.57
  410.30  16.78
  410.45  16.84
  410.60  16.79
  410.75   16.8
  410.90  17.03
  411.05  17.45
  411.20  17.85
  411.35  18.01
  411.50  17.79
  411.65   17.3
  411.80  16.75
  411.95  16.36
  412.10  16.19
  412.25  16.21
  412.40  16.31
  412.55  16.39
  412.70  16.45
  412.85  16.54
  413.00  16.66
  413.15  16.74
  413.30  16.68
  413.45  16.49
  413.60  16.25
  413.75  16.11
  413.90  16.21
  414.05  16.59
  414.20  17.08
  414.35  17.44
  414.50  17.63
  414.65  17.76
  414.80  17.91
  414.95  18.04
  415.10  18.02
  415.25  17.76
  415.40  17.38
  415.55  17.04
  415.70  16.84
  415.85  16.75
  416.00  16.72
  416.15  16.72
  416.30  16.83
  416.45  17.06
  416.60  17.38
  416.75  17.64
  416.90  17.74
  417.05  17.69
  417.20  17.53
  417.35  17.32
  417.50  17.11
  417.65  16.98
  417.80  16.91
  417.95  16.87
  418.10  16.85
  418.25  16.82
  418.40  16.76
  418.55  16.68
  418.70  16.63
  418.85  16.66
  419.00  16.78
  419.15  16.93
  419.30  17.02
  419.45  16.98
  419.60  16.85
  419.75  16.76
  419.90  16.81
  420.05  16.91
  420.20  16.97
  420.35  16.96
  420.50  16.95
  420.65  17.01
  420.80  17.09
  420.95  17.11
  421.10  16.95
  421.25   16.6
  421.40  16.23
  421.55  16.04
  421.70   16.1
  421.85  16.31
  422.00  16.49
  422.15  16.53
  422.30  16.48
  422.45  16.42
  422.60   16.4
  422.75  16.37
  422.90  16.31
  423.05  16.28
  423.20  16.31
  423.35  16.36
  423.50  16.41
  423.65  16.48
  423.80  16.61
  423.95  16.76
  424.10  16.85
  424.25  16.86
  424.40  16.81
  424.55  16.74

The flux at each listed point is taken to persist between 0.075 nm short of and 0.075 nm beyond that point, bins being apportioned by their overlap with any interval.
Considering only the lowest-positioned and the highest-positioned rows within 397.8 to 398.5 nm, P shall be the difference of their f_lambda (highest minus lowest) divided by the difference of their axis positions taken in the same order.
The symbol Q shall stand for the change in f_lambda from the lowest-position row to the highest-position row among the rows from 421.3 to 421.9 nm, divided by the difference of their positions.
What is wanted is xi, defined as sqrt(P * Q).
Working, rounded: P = 0.4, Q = 0.18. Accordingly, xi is 0.27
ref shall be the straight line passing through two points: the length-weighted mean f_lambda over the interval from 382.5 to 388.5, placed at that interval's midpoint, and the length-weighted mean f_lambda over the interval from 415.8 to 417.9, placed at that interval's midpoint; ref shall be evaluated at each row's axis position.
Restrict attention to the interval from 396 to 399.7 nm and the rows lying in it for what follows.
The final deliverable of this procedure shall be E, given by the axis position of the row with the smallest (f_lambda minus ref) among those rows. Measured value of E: 397.10 nm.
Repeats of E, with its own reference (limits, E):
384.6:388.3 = 386.45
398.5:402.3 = 402.20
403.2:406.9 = 403.40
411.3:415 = 413.75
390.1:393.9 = 390.50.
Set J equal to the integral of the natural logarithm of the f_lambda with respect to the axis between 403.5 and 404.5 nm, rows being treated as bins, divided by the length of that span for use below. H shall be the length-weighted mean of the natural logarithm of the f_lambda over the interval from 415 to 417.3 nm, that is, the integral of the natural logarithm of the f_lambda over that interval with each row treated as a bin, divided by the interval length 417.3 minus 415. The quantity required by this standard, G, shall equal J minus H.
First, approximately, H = 2.85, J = 2.83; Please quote -0.018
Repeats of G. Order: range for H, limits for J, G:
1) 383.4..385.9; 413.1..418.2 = -0.005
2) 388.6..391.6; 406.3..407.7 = 0.051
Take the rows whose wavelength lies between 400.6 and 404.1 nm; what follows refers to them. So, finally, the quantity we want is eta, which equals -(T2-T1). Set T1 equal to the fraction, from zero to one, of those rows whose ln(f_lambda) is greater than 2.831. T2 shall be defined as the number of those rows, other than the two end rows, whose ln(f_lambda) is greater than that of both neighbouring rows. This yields -0.74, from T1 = 0.26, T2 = 1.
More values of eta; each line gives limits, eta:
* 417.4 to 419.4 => 0.23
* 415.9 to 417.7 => -0.25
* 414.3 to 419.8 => -2.46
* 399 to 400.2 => -0.25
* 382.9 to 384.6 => 0.45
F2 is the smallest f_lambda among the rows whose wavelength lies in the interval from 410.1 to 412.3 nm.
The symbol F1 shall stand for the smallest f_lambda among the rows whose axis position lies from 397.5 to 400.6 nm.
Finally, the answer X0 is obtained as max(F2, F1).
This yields 16.2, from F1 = 16.22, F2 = 16.19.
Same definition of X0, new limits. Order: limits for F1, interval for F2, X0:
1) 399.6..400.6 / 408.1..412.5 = 17.0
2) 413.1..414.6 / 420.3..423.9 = 16.1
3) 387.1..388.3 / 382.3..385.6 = 17.3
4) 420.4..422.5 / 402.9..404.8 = 16.3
